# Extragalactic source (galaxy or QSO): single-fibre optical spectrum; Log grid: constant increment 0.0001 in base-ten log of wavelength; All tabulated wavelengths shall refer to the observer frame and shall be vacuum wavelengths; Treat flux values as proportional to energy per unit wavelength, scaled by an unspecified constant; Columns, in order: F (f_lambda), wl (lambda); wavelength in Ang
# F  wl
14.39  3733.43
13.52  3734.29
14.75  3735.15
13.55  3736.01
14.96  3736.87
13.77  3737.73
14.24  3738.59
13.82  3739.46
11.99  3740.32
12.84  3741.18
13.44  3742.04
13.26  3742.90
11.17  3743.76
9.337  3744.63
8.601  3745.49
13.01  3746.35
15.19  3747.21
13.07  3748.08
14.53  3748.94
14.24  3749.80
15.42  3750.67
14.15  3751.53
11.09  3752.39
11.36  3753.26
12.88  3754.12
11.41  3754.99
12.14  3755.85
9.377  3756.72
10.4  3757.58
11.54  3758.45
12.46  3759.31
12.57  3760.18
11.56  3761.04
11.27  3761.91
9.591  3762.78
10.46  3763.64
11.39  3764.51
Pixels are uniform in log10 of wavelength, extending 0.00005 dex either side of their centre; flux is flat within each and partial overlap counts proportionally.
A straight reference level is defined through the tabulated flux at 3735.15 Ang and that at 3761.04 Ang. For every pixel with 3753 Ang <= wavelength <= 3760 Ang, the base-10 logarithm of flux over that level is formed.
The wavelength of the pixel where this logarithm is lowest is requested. 3756.72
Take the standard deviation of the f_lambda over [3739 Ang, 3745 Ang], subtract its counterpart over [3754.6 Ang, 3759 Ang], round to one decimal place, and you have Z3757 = 0.5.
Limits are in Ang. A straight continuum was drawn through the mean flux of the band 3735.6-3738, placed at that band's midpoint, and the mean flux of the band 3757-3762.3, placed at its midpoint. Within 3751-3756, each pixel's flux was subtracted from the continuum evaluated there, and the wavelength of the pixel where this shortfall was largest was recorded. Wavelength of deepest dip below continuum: 3752.39 Ang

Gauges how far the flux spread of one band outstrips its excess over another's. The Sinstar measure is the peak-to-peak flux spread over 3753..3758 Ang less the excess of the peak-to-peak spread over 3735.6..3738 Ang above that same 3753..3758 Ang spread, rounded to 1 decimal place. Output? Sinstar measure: 5.6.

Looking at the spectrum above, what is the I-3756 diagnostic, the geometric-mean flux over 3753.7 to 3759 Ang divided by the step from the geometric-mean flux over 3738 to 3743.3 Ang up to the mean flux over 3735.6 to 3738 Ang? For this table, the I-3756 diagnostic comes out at 13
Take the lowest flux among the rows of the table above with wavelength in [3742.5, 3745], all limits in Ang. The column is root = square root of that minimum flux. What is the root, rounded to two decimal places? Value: 3.06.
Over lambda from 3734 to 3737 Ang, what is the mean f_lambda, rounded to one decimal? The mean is 14.2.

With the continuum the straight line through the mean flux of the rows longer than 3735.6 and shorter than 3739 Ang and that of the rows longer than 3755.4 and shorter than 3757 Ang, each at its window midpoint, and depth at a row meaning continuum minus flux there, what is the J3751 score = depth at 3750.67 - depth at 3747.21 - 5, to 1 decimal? -5.8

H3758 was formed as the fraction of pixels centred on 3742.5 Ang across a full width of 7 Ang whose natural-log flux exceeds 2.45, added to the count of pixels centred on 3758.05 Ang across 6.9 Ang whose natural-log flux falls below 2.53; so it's 8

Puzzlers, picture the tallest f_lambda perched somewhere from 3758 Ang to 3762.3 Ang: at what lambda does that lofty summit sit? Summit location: 3760.18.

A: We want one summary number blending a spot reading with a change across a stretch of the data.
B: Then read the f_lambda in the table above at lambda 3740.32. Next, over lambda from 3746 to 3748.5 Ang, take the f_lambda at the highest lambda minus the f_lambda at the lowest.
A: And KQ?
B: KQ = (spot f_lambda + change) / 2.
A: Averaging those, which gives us 6.0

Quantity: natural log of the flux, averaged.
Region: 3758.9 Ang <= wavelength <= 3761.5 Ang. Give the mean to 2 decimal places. 2.50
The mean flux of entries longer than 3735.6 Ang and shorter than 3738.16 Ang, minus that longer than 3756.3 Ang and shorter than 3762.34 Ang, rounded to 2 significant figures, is 2.8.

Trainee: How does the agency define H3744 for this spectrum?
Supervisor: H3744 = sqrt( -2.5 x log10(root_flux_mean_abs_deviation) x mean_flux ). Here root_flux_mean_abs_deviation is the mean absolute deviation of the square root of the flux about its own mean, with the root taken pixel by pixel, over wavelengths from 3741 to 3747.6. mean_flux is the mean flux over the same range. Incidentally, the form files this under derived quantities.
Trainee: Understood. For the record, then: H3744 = 4.2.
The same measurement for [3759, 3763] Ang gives 5.1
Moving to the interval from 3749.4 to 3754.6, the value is 4.8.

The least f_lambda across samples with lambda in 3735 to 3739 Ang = 13.55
